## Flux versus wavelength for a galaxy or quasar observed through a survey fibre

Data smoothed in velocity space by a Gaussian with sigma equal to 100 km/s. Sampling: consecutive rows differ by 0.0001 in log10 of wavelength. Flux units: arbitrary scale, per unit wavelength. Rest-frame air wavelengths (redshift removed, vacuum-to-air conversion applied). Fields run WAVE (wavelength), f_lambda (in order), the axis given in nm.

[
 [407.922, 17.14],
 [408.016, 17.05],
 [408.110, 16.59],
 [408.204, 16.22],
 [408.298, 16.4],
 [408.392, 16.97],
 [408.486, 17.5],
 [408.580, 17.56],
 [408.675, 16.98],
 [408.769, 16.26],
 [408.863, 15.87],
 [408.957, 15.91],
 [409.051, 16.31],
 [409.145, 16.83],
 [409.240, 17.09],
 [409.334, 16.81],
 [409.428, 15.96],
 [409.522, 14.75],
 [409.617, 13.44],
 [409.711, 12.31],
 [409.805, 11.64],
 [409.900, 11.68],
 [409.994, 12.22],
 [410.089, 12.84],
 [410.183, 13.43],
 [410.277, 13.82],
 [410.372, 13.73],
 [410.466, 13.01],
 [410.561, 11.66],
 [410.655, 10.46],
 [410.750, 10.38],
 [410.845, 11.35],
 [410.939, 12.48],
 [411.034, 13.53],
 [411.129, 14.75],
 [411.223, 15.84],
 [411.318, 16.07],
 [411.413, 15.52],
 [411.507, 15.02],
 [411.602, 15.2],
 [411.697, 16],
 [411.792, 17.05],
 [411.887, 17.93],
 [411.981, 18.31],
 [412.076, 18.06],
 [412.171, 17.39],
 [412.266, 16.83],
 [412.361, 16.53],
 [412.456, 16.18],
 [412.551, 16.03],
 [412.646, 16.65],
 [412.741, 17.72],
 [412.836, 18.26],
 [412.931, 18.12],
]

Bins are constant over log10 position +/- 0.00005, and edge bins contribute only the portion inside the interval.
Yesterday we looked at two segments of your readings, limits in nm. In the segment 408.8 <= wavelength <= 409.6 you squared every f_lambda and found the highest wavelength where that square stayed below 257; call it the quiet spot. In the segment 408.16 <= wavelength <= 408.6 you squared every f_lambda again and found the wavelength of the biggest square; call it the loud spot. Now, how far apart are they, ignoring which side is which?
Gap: 0.94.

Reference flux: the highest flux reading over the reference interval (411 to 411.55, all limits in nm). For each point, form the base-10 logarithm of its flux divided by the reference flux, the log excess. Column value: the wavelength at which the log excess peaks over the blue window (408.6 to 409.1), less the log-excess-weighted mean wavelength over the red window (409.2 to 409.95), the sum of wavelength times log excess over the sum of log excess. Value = -1.13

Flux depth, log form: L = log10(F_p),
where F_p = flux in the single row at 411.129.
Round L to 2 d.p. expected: 1.17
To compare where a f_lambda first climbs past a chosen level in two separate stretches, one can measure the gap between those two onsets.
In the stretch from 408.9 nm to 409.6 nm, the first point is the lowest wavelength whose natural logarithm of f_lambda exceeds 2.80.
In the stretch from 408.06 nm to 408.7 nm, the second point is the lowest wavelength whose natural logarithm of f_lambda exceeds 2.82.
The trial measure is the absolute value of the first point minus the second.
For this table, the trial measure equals 0.75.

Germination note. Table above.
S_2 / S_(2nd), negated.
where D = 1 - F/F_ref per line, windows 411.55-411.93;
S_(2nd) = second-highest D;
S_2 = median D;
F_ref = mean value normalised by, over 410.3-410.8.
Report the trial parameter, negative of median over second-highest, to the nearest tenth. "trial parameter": -1.1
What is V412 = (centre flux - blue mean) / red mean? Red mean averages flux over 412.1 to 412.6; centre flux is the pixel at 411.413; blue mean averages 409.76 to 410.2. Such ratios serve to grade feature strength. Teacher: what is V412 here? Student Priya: 0.19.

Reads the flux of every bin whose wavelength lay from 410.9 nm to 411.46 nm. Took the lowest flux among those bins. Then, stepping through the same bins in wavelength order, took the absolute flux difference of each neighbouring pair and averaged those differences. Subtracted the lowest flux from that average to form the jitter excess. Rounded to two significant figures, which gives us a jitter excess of -12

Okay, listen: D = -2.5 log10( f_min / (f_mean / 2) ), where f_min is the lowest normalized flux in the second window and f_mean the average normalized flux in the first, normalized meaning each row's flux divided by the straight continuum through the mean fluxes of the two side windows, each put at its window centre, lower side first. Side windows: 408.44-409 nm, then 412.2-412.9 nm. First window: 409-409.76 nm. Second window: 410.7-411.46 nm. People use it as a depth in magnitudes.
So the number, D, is -0.3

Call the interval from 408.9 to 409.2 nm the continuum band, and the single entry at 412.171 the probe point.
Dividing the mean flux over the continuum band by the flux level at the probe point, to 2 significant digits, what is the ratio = 0.94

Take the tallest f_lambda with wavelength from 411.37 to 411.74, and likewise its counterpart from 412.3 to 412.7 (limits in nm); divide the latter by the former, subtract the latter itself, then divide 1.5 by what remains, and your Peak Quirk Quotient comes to -0.096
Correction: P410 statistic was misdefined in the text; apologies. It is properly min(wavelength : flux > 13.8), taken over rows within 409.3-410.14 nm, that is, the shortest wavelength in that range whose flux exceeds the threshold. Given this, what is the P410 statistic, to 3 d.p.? 409.334 nm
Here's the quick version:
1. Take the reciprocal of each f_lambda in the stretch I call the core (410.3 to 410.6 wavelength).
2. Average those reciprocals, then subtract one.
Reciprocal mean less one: -0.922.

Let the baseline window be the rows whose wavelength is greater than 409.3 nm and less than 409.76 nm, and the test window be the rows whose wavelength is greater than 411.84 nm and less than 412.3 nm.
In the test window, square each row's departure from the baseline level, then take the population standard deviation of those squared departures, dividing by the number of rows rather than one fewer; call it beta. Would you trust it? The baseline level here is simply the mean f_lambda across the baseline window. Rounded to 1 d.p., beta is 3.1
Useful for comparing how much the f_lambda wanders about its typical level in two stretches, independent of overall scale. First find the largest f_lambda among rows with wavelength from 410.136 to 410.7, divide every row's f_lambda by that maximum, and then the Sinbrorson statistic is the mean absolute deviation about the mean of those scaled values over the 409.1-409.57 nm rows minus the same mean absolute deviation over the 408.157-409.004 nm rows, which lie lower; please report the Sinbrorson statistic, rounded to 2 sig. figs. 0.014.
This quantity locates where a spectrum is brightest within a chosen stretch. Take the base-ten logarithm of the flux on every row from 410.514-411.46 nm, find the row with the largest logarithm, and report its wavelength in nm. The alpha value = 411.318 nm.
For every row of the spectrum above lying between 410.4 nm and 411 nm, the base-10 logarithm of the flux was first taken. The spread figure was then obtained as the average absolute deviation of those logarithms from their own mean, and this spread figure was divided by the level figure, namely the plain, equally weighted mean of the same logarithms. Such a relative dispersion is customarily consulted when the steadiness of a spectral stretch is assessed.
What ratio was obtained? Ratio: 0.029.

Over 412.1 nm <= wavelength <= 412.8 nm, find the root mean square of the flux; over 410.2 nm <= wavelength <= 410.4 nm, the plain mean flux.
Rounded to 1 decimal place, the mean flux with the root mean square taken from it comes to -3.0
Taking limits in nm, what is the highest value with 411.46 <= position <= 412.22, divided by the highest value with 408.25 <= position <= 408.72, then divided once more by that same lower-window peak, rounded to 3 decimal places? 0.059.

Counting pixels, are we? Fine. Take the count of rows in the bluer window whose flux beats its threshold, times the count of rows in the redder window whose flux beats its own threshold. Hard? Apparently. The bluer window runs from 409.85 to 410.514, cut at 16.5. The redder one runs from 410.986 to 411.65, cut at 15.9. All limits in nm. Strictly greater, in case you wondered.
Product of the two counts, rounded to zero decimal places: 0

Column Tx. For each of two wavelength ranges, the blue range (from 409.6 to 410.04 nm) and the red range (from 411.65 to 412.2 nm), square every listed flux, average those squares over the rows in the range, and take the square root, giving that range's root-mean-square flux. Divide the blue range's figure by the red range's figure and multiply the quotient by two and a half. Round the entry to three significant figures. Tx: 1.76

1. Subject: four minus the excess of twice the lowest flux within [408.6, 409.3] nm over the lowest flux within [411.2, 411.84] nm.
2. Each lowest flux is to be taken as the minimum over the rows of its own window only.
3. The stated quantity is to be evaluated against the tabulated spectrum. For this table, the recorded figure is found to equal -12.7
